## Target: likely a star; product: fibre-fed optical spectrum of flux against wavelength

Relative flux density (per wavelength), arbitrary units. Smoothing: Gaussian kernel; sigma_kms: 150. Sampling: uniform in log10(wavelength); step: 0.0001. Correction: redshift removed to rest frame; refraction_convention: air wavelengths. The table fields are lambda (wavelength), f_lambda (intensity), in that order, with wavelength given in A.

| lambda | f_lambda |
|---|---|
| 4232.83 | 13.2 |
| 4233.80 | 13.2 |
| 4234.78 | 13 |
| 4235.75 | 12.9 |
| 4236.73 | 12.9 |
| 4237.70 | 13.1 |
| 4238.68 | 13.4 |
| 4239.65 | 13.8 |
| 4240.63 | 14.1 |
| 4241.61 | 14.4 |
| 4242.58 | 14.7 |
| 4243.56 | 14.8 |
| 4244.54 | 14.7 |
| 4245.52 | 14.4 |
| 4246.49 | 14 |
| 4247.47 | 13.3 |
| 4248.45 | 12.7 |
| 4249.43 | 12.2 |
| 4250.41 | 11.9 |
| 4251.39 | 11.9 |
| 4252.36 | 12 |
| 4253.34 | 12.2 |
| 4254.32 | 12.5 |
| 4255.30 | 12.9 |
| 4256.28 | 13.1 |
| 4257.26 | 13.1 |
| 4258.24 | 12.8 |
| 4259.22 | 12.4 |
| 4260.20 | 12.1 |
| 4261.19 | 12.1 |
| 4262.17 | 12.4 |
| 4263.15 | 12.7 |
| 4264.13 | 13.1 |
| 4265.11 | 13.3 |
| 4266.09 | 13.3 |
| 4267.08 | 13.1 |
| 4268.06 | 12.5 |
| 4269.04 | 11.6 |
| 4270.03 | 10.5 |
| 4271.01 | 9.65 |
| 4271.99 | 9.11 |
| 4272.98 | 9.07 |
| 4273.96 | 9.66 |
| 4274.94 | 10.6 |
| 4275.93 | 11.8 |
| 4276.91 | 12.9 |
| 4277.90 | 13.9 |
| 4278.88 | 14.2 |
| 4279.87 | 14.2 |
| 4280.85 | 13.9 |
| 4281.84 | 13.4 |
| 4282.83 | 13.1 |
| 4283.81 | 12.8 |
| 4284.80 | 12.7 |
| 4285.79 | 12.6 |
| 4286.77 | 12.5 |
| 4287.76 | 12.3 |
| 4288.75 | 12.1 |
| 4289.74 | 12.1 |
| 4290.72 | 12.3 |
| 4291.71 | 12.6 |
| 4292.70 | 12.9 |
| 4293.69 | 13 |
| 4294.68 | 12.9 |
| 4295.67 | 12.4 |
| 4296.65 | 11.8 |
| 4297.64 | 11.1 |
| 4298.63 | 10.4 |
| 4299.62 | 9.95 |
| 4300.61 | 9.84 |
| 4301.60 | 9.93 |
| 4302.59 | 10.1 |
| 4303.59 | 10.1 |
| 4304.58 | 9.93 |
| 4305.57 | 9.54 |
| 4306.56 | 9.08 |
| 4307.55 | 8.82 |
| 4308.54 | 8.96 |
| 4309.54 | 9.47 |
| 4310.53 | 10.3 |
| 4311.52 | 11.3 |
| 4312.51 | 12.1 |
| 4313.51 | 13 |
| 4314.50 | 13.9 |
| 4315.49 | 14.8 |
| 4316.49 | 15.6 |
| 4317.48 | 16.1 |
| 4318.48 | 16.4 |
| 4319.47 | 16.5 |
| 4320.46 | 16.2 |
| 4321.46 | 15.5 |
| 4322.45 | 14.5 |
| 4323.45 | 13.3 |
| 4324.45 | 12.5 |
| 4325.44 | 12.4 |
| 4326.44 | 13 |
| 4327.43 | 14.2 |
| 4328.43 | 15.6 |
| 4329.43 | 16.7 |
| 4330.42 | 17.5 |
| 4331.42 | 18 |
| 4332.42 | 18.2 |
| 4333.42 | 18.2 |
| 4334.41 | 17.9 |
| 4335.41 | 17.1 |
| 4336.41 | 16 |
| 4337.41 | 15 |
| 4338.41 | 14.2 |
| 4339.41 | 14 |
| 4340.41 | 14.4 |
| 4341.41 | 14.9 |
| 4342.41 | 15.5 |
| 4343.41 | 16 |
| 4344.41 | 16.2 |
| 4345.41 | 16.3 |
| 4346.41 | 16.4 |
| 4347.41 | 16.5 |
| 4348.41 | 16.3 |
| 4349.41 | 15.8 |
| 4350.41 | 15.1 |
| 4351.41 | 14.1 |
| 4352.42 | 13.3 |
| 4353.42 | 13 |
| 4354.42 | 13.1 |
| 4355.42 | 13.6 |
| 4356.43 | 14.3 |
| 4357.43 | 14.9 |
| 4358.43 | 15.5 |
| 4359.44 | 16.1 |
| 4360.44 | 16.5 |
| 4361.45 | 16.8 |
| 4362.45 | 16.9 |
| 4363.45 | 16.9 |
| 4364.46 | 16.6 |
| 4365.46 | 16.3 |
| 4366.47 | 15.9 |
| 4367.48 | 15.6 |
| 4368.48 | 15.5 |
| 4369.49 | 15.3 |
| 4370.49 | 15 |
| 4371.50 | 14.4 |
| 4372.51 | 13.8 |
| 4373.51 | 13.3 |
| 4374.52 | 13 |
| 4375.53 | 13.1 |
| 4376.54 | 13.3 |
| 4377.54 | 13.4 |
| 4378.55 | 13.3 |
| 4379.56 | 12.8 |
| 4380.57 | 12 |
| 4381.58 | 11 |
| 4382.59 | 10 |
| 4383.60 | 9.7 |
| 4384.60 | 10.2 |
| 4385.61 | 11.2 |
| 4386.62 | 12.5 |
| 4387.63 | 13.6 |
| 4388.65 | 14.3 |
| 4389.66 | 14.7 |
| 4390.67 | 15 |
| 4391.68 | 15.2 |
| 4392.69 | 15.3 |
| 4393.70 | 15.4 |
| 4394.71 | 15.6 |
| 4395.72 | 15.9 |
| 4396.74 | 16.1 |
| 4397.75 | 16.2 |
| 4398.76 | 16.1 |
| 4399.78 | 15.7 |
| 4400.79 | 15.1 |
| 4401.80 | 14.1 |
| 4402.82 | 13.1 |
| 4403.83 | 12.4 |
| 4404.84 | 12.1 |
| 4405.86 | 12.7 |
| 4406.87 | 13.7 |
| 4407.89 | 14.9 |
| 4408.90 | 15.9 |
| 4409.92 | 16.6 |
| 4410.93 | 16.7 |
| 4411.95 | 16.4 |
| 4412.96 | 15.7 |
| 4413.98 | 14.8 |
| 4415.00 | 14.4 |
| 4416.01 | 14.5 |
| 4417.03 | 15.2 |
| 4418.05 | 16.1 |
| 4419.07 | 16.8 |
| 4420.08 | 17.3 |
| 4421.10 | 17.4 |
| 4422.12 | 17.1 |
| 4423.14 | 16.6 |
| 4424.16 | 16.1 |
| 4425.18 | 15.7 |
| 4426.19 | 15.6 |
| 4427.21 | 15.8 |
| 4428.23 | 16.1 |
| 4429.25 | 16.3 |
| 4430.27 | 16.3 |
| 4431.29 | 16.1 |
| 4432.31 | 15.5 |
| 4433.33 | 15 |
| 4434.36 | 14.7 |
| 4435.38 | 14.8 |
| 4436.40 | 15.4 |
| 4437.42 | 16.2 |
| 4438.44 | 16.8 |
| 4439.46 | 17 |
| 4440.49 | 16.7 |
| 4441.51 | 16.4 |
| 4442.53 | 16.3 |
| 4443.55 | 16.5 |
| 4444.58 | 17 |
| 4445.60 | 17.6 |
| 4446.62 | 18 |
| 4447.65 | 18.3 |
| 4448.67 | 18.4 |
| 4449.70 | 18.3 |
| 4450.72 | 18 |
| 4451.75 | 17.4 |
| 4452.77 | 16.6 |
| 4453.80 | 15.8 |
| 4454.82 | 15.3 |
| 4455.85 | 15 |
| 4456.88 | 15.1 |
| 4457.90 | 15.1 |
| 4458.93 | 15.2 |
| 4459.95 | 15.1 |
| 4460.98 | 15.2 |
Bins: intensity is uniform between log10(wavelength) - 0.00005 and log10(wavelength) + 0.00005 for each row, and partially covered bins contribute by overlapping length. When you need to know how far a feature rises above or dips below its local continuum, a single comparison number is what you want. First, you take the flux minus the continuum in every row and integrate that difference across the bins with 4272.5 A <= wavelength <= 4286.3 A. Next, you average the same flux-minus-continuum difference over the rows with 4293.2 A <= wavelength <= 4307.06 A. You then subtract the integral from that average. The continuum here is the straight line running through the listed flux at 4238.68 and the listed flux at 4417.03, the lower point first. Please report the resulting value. 15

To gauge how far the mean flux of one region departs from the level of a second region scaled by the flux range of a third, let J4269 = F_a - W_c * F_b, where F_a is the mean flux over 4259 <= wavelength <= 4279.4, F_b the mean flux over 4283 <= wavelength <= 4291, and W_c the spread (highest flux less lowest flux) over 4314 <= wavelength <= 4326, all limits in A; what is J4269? -39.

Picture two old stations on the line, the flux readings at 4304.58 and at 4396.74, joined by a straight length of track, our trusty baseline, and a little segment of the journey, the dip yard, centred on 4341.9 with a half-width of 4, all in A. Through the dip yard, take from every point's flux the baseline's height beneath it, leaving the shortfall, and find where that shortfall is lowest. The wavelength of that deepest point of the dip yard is 4339.41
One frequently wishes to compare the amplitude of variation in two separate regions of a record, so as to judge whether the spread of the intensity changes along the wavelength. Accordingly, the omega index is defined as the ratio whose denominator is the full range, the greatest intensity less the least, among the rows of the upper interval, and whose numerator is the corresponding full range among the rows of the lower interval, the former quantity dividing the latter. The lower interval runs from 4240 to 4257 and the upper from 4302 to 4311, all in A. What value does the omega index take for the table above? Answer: 2.0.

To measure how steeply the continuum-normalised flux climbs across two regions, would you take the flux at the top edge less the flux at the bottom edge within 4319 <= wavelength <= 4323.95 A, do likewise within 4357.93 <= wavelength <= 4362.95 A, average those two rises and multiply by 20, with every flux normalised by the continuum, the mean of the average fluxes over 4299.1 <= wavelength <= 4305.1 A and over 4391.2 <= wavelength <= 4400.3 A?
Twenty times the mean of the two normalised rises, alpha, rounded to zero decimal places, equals -1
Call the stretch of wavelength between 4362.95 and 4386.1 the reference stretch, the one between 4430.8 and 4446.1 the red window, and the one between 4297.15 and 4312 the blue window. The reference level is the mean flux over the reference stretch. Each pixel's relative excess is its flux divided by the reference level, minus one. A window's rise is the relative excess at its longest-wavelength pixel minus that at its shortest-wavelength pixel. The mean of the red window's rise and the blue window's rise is 0.063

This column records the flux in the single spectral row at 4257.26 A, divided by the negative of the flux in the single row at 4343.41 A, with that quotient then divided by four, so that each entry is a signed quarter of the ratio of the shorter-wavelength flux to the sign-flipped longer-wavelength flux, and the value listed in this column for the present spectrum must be -0.205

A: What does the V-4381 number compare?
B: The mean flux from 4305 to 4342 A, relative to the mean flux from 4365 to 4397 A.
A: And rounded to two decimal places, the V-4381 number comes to 1.03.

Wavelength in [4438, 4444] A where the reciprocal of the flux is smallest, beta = 4439.46 A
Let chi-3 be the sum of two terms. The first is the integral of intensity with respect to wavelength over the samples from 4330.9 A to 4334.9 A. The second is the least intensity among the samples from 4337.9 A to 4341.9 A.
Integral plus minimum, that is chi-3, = 86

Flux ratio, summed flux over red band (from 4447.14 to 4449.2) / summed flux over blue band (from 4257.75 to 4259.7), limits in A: 1.5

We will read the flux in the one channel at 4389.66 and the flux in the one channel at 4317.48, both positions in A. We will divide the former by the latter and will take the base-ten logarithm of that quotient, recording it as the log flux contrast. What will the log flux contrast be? -0.04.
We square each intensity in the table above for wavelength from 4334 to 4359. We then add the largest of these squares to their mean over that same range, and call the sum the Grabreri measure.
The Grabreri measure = 552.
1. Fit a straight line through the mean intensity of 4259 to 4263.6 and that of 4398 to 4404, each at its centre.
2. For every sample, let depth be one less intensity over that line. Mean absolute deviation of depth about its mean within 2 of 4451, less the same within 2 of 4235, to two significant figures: 0.029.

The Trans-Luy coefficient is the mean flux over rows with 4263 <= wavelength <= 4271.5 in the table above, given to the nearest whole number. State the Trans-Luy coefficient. 12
